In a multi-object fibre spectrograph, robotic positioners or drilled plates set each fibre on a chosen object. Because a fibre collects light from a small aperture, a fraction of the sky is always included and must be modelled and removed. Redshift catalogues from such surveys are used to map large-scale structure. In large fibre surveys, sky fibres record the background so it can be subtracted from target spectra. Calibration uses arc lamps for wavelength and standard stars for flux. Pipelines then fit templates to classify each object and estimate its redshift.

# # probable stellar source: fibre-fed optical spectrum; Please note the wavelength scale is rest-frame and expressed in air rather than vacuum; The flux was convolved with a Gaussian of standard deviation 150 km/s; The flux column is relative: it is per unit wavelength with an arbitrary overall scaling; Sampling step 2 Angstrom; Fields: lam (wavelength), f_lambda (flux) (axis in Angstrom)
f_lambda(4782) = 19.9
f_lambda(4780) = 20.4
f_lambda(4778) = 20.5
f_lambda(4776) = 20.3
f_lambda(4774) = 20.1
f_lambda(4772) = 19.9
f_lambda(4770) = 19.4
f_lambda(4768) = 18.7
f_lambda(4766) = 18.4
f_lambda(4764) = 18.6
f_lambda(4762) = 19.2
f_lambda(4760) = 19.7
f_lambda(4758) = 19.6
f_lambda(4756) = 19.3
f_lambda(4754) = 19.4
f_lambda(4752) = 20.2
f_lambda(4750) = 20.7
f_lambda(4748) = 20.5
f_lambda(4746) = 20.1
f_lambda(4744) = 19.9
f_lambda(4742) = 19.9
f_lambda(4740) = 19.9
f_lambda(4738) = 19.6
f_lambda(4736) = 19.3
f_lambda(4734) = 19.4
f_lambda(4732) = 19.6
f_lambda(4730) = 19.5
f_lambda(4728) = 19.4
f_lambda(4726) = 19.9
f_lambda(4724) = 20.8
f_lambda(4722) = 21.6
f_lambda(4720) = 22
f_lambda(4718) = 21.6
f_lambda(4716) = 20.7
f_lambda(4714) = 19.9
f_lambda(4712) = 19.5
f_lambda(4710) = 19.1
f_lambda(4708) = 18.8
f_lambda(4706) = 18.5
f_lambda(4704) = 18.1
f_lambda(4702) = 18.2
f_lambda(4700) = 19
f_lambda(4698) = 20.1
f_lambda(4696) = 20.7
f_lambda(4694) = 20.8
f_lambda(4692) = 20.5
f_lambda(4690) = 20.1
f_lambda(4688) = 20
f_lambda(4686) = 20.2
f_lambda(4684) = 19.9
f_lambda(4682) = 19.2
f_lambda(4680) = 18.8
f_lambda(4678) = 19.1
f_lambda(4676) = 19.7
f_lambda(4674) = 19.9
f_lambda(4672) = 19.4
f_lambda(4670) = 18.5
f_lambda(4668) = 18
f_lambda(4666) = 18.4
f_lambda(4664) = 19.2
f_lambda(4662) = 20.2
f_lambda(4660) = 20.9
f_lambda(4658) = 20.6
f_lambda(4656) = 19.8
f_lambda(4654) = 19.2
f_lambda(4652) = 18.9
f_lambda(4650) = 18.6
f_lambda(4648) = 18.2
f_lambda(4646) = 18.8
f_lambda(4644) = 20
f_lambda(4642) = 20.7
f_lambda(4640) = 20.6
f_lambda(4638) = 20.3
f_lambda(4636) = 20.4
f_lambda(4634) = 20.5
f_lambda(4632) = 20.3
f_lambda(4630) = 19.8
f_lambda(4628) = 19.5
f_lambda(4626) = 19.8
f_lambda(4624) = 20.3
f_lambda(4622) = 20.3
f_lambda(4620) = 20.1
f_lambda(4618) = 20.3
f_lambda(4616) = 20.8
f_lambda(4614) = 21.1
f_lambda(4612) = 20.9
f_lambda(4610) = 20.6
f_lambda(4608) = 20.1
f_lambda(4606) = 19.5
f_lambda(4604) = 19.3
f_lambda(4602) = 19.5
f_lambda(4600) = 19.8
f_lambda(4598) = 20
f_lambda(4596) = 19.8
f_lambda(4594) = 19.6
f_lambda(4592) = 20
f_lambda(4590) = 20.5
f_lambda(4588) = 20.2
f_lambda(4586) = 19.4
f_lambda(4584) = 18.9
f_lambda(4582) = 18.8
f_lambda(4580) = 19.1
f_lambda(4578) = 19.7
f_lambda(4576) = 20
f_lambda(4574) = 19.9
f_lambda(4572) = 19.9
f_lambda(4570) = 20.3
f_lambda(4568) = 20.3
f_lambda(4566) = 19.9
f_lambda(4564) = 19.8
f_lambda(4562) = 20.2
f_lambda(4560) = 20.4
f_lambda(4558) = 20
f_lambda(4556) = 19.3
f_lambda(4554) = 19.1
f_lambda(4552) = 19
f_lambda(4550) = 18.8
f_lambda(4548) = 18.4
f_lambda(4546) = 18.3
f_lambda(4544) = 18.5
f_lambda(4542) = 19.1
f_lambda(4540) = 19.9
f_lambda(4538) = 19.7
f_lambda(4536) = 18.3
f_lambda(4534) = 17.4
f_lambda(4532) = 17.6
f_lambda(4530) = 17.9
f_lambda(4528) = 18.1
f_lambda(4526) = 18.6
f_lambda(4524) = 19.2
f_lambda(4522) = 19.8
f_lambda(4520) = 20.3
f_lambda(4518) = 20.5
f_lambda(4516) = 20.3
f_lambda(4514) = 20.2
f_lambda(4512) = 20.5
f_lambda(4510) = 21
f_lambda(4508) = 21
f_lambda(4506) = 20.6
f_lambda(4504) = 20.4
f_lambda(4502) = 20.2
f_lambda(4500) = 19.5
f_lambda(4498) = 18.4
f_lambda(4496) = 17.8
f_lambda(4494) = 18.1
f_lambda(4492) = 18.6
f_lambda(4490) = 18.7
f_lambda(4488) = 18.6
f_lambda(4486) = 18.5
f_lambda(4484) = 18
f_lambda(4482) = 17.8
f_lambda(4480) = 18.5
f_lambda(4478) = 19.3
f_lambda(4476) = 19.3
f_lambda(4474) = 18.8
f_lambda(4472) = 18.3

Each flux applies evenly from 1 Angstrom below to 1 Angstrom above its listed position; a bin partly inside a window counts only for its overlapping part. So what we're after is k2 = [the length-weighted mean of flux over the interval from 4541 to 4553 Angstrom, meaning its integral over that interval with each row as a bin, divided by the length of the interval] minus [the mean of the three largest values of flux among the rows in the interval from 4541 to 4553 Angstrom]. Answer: -0.28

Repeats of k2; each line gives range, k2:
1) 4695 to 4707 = -0.83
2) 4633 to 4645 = -0.18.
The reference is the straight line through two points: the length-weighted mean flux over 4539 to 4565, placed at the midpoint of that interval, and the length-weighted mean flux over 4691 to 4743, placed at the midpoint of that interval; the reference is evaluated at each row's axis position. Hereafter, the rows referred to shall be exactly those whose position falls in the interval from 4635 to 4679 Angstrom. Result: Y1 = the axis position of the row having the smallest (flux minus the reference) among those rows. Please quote 4668 Angstrom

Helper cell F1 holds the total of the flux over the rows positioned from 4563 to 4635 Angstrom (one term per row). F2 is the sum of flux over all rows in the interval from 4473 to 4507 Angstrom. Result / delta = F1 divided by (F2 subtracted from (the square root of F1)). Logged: -2.4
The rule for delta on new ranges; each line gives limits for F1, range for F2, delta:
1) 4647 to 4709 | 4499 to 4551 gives -1.3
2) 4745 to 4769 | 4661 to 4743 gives -0.3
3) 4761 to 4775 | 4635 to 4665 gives -0.5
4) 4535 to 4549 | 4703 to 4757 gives -0.3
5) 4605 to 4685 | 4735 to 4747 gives -8.7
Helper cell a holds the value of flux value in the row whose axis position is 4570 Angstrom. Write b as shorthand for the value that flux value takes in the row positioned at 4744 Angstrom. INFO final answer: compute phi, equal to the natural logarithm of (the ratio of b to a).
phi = -0.020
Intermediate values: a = 20.3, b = 19.9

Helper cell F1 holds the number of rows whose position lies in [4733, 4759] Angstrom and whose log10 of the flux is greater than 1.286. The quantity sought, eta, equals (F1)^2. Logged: 121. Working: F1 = 11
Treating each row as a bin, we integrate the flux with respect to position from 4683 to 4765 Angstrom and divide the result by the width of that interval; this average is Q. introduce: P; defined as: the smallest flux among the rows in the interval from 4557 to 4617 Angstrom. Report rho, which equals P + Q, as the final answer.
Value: 38.6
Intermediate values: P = 18.8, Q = 19.8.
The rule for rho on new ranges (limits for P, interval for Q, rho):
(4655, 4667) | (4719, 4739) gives 38.5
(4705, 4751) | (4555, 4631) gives 38.4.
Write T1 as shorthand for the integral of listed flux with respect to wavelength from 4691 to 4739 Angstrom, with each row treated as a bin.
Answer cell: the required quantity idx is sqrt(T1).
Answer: 30.9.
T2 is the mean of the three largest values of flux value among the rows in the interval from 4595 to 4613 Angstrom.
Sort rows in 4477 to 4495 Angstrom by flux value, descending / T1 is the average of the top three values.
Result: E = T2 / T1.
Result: 1.09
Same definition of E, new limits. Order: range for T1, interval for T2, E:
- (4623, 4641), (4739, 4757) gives 1.00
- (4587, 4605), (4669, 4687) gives 0.99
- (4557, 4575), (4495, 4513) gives 1.03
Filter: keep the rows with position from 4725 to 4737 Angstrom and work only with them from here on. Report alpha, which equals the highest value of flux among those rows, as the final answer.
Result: 19.9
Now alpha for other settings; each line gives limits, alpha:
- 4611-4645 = 21.1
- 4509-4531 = 21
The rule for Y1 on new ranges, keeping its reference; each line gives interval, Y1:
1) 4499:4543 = 4534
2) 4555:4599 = 4582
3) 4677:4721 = 4704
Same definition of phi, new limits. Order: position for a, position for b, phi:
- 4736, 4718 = 0.113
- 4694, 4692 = -0.015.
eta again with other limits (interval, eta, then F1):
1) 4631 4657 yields 64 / 8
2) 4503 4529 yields 100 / 10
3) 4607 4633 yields 169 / 13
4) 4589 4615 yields 144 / 12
